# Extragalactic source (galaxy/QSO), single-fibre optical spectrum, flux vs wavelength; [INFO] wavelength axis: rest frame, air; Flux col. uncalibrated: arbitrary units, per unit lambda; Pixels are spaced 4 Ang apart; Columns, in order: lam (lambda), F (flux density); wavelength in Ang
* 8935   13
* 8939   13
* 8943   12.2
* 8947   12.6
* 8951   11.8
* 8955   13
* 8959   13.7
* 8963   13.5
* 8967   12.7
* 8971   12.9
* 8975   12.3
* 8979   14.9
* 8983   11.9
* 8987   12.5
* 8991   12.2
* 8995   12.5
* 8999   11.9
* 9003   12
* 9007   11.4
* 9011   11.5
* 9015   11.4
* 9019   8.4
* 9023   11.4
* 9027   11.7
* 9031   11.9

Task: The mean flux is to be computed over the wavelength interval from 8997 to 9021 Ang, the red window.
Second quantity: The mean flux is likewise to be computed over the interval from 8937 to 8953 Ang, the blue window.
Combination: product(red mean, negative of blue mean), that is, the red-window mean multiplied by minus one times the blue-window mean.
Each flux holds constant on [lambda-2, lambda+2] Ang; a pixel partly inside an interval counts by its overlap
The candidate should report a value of -138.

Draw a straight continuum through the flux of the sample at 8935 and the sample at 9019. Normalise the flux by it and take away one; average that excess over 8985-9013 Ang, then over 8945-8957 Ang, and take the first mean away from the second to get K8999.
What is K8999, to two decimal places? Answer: -0.24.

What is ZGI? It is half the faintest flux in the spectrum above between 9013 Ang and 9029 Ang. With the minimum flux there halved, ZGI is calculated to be 4.20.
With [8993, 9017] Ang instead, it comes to 5.70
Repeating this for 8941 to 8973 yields 5.90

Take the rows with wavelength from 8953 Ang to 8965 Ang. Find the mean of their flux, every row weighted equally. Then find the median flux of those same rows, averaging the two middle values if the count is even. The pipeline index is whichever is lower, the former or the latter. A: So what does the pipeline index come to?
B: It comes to 13.4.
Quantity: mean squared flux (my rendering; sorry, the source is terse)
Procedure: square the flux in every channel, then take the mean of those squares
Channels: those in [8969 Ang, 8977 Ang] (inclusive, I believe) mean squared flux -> 159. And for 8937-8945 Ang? 159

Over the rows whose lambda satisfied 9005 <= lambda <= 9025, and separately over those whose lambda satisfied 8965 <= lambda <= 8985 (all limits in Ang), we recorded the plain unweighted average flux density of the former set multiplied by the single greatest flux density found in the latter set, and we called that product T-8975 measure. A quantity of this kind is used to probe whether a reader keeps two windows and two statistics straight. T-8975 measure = 161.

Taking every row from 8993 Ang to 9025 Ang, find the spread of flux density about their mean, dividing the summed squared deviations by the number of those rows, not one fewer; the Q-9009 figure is 1.2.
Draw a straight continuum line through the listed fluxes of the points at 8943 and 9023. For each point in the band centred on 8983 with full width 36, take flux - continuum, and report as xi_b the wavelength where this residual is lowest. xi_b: 8983 Ang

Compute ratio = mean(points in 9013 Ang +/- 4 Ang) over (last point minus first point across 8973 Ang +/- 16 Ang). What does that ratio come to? -10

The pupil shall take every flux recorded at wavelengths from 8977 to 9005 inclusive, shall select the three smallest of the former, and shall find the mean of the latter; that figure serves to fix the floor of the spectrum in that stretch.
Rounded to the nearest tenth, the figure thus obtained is 11.9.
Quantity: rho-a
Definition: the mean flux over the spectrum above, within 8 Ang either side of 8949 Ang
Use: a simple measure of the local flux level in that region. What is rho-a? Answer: 12.4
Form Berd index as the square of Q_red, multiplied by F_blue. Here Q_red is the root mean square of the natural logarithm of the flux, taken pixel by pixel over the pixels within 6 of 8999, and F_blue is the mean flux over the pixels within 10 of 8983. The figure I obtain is 79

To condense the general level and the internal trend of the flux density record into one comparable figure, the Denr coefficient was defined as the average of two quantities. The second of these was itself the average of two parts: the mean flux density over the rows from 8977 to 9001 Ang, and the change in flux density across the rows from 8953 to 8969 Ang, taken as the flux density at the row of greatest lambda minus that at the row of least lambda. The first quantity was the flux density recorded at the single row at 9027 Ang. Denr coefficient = 8.94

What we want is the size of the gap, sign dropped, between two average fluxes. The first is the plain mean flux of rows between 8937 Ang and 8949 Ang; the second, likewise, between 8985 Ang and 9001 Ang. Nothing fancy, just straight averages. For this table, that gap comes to 0.3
